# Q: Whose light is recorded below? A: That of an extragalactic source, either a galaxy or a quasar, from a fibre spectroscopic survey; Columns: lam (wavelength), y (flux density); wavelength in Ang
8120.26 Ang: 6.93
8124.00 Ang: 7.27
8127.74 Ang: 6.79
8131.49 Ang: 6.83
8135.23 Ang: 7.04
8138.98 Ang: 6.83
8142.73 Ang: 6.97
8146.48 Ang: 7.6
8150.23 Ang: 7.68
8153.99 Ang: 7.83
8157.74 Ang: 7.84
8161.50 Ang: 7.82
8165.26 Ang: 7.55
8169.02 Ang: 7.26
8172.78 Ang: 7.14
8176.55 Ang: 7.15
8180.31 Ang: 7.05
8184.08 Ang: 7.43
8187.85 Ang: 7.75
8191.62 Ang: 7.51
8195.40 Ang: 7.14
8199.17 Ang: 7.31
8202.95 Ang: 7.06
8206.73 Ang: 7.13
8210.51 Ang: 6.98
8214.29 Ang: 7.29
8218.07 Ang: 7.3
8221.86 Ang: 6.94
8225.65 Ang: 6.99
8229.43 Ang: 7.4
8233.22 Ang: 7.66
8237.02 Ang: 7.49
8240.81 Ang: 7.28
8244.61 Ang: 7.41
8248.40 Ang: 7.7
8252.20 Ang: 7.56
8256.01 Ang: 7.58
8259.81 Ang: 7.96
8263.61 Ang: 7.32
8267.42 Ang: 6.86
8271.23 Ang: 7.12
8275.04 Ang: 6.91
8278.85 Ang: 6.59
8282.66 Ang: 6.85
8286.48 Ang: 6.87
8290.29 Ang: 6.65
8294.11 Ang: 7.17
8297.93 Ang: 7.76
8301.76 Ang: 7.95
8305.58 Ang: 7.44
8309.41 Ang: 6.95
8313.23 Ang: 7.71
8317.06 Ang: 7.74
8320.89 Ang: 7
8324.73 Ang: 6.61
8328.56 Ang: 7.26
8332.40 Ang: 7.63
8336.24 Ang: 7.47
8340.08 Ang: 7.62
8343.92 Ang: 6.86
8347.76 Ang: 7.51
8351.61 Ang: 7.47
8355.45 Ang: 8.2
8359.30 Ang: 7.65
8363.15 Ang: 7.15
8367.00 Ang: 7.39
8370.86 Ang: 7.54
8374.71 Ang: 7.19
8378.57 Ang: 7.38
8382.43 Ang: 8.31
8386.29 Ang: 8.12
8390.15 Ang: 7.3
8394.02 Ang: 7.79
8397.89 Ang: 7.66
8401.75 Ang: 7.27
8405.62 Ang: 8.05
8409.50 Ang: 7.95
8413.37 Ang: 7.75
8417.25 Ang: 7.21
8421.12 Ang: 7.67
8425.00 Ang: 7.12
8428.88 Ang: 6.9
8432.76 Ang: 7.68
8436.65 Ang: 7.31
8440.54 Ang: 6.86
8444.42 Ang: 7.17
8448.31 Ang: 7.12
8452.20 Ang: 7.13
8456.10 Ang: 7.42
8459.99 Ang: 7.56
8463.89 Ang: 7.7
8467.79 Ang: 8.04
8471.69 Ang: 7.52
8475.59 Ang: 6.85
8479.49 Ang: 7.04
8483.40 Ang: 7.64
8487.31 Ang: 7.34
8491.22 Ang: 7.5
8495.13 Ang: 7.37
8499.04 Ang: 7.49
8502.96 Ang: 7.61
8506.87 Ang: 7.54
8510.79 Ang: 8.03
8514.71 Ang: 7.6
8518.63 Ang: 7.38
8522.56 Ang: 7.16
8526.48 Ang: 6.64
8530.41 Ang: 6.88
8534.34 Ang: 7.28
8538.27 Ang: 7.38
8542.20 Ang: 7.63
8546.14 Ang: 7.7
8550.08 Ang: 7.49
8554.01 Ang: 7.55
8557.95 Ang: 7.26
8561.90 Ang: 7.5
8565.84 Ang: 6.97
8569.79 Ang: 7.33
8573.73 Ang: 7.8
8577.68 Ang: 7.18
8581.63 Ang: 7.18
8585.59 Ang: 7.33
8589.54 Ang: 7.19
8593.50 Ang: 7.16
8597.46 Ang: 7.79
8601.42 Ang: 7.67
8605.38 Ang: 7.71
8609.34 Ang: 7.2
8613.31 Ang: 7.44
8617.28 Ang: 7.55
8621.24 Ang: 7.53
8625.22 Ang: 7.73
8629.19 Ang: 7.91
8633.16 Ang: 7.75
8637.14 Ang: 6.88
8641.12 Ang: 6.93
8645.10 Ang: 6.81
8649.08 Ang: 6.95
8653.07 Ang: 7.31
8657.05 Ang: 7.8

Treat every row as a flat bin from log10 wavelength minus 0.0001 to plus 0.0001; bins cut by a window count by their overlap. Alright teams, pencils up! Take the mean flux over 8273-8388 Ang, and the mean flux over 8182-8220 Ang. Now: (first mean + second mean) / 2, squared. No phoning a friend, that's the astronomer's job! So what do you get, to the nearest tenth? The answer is 53.7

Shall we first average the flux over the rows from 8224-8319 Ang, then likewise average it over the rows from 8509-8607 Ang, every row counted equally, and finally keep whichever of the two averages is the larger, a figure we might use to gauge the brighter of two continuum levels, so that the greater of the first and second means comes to 7.39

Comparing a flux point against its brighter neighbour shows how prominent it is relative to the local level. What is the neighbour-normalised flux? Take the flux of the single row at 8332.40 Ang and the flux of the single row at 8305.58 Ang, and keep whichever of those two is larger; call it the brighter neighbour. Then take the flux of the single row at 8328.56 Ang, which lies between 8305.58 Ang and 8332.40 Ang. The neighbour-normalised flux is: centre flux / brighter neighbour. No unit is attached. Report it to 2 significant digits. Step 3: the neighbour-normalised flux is 0.95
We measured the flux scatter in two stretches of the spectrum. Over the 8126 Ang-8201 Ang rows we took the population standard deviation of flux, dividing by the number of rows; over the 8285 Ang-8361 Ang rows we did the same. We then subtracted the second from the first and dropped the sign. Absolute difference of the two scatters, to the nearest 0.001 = 0.081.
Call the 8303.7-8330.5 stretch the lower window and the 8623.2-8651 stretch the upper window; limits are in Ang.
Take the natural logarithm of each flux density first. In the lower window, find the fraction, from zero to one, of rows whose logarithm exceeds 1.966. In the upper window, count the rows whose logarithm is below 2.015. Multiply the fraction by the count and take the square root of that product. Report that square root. 1.51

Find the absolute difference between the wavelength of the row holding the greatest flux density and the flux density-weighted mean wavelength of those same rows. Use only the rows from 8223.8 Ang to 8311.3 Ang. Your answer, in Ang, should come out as 7.4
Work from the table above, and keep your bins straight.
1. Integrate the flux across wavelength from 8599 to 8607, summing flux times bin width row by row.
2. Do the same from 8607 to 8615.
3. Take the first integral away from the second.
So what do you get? -2.9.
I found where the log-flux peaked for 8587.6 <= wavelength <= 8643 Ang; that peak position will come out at 8629.19 Ang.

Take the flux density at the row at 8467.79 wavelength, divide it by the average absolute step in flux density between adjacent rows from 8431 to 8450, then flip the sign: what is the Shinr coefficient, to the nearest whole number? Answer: -27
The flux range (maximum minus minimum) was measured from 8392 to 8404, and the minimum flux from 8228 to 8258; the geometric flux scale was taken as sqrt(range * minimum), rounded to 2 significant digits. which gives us 1.9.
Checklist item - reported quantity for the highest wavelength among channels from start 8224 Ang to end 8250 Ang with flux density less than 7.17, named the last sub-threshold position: 8225.65 Ang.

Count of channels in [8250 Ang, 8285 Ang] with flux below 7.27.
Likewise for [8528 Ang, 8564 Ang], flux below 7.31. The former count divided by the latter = 1.7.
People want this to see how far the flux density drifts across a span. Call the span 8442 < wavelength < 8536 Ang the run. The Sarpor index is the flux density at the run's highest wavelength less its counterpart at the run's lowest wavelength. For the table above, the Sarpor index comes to 0.11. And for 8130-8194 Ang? 0.68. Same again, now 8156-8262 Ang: 0.12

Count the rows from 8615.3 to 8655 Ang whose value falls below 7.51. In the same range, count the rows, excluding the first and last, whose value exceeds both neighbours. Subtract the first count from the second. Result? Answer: -3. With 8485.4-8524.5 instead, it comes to -3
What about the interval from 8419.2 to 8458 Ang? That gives -6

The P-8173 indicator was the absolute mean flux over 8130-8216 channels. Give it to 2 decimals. 7.31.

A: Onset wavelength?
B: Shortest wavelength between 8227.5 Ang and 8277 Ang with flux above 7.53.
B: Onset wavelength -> 8233.22 Ang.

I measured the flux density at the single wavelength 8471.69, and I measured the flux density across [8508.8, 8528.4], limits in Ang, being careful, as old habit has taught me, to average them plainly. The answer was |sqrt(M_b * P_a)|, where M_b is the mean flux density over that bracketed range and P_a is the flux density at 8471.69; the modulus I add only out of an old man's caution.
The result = 7.44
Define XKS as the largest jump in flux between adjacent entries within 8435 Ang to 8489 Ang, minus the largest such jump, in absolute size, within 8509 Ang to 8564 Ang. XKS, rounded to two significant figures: 0.15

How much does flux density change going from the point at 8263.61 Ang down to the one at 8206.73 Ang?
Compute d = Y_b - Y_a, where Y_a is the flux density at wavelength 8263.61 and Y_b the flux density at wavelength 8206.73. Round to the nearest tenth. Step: -0.2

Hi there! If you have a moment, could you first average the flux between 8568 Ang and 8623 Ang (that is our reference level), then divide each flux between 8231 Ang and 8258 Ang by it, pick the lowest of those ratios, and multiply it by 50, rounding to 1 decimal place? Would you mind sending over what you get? 49.0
